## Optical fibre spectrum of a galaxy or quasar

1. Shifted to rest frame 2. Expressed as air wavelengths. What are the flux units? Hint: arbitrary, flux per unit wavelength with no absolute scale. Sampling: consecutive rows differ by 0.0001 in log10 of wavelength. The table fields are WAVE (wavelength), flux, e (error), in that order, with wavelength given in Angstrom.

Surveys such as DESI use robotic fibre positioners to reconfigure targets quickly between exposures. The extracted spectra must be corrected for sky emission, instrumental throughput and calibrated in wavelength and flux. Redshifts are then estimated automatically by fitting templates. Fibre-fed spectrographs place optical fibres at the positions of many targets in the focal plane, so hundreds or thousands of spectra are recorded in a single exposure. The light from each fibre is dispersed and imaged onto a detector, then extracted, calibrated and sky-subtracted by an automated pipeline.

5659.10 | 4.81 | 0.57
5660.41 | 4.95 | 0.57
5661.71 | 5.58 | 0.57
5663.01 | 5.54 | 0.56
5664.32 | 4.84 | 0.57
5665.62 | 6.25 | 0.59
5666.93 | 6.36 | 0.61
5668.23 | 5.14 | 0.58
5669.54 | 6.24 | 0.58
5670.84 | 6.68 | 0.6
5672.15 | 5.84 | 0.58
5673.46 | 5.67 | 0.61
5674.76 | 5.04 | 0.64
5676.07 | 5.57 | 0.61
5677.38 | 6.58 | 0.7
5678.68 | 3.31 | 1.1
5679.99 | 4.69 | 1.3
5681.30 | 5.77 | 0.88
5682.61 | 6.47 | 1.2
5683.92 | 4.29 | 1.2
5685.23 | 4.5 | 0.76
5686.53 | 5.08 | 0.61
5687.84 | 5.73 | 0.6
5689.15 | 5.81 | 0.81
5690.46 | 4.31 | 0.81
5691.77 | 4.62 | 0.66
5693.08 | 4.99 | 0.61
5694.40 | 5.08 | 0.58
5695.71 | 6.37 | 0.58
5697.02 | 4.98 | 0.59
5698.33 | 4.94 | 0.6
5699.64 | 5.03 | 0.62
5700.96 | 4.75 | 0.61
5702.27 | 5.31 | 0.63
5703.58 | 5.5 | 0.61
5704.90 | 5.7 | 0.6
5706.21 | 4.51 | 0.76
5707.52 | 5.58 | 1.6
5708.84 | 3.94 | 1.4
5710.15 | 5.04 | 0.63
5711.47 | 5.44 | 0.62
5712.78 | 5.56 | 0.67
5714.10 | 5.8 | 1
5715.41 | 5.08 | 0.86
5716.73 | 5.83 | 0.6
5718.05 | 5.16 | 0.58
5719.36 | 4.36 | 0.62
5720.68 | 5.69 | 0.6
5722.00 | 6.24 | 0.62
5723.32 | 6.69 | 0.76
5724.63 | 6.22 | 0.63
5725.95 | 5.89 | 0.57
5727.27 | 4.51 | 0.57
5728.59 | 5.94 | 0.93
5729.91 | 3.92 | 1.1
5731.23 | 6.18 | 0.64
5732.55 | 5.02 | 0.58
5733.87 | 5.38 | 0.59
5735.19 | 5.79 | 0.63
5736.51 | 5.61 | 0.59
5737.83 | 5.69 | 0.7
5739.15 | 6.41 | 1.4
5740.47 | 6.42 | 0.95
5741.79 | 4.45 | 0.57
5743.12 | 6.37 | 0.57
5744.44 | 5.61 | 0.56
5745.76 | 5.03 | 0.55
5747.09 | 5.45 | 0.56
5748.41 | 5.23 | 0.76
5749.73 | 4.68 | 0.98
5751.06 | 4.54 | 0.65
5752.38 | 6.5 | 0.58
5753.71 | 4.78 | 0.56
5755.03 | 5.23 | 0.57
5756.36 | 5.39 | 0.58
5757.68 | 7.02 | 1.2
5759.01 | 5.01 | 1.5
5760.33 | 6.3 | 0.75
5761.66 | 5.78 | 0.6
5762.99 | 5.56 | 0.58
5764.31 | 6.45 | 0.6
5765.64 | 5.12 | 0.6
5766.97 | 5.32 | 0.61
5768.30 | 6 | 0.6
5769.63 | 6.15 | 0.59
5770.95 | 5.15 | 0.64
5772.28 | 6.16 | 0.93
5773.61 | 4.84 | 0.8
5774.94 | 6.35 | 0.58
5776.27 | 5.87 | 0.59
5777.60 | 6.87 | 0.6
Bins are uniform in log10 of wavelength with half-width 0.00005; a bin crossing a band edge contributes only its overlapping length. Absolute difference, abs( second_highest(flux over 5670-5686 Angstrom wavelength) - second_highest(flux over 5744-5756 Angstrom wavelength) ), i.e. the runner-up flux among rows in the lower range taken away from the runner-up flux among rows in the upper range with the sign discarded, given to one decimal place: 1.0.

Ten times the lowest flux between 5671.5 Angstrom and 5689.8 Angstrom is 33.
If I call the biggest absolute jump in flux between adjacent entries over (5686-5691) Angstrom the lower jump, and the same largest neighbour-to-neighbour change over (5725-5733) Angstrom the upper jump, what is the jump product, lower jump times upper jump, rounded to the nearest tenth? 3.4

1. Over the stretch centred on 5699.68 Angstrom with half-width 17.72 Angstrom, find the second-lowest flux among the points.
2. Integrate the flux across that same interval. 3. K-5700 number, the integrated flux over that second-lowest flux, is 42.9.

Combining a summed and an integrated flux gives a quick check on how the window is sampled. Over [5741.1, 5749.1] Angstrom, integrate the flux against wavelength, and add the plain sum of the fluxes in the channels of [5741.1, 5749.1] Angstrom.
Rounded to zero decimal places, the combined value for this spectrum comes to 75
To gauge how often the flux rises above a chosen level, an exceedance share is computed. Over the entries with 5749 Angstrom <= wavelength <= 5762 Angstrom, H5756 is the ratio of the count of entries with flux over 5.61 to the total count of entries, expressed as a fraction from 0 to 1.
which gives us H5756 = 0.40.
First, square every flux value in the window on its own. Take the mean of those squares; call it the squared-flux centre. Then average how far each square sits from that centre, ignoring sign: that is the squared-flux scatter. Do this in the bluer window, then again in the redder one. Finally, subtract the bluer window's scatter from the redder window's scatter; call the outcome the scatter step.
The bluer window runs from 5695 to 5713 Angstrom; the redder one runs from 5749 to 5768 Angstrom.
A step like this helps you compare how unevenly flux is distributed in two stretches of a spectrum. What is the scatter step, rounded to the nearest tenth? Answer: 2.5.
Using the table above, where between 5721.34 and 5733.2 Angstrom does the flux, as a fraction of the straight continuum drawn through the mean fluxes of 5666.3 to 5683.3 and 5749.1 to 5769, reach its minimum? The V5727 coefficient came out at 5729.91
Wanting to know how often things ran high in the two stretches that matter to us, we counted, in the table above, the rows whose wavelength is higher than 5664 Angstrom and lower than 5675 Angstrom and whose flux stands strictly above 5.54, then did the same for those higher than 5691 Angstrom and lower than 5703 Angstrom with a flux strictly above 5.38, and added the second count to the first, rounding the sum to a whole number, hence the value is 7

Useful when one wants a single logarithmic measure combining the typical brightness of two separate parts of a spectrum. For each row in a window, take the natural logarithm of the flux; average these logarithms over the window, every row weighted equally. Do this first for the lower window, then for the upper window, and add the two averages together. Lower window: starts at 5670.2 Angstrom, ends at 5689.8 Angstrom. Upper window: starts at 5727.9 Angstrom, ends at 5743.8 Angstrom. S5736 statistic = 3.38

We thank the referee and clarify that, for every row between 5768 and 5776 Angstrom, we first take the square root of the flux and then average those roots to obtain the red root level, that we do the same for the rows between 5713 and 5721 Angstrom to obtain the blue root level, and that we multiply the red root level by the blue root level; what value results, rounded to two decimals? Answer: 5.53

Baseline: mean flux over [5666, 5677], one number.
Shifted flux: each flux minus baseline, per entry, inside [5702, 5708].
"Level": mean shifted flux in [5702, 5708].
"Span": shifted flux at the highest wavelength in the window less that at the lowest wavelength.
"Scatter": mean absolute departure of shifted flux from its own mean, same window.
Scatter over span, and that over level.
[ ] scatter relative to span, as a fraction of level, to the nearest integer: -2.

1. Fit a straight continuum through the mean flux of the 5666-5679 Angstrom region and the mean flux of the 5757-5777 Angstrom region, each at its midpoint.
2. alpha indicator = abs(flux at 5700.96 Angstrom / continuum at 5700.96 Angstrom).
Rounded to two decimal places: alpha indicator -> 0.83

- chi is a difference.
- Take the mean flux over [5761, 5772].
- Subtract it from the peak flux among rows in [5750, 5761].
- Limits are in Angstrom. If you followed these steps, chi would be 1.3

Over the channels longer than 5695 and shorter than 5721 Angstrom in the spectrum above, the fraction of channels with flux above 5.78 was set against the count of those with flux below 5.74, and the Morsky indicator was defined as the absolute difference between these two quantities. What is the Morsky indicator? 17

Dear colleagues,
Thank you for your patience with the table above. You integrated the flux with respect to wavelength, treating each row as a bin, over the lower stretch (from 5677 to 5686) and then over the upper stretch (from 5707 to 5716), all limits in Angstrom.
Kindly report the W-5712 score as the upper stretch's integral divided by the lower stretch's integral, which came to 1.03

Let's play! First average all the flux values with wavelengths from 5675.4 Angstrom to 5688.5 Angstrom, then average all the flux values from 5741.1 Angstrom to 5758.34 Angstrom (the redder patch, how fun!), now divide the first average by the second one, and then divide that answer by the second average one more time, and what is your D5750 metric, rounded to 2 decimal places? 0.18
